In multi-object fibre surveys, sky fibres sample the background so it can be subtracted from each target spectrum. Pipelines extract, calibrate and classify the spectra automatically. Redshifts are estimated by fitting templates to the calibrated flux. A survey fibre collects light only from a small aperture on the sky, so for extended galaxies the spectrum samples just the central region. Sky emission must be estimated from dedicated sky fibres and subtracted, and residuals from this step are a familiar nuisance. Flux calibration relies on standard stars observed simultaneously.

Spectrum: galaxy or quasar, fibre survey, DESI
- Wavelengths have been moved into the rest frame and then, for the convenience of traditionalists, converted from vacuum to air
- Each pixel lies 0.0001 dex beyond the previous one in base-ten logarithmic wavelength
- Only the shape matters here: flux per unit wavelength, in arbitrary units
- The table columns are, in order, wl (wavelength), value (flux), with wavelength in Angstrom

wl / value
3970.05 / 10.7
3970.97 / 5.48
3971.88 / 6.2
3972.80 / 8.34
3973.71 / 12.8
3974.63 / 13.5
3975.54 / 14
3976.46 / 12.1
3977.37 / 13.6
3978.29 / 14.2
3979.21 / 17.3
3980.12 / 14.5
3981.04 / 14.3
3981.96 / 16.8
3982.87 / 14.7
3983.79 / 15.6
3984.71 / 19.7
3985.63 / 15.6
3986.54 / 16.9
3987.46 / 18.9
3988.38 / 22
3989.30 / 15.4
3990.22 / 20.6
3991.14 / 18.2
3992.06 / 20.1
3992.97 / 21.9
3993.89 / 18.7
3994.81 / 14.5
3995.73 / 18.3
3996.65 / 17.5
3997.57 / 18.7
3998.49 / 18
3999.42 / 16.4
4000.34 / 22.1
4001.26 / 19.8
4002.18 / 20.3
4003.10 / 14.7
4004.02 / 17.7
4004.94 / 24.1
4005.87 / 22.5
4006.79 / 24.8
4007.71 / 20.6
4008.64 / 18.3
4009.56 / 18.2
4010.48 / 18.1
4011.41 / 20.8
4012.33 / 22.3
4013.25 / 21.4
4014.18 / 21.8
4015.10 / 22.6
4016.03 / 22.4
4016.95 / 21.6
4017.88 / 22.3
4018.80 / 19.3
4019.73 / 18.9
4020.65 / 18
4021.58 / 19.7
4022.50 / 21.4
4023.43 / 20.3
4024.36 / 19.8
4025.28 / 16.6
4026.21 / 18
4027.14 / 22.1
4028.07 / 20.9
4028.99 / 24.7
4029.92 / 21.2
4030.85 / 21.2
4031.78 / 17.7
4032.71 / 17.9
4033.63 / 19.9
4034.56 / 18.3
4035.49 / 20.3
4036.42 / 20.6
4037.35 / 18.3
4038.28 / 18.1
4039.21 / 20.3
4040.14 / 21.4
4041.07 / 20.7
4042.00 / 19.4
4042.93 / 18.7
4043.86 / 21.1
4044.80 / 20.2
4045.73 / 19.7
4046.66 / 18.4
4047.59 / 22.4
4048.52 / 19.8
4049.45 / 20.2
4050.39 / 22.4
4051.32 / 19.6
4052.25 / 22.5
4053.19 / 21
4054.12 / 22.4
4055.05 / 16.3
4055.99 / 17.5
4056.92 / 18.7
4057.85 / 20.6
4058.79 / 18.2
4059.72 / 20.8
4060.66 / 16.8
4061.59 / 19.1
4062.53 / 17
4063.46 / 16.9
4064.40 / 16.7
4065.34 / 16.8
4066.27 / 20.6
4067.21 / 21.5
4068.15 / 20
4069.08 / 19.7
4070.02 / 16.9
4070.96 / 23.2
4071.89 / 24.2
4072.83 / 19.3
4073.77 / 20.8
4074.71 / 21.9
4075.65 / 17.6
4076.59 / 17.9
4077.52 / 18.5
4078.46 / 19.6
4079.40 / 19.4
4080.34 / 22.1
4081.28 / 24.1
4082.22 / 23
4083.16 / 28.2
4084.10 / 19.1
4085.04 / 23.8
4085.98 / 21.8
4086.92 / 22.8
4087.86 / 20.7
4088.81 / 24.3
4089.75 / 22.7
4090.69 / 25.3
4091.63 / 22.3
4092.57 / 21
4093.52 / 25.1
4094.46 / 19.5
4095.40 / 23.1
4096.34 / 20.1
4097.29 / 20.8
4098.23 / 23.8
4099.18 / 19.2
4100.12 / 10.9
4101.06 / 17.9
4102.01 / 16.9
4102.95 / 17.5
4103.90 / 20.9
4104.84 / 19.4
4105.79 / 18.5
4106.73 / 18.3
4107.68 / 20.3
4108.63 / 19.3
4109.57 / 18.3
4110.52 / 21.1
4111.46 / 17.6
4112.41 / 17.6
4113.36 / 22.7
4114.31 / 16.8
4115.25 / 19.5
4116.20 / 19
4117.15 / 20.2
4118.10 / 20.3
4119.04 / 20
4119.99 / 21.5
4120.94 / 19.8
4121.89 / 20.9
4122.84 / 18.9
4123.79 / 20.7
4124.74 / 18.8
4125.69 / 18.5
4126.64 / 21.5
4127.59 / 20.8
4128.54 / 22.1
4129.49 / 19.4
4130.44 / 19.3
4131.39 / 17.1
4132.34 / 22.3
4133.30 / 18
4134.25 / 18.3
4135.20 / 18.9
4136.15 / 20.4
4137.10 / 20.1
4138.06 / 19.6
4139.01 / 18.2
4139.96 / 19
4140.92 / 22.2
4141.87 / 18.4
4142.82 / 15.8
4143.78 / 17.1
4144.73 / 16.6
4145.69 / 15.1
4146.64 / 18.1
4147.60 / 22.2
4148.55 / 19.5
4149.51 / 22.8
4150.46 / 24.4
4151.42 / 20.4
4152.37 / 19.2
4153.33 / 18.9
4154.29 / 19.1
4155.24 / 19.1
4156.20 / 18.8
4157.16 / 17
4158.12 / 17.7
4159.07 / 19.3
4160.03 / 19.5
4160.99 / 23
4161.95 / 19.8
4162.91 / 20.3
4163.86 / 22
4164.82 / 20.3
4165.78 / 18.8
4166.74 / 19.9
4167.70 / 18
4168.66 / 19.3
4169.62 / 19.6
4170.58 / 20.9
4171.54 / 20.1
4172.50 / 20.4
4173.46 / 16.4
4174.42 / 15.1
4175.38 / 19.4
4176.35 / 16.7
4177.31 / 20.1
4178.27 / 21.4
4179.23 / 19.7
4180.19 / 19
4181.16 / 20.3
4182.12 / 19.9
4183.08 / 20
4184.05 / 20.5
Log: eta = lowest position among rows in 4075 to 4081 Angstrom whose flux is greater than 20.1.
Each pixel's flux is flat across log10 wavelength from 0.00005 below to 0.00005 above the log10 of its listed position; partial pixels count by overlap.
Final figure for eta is 4080.34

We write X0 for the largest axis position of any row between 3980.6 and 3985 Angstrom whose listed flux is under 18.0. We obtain 3983.79 Angstrom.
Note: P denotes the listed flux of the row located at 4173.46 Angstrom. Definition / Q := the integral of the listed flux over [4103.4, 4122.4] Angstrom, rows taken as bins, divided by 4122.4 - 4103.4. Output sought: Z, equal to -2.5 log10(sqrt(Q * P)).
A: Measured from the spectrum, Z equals -3.13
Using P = 16.4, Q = 19.6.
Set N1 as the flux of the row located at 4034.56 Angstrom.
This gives 18.3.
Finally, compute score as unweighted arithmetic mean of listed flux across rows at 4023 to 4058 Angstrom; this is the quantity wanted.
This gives 20.0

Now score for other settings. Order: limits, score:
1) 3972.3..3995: 16.2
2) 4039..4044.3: 20.3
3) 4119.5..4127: 20.1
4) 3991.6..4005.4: 18.9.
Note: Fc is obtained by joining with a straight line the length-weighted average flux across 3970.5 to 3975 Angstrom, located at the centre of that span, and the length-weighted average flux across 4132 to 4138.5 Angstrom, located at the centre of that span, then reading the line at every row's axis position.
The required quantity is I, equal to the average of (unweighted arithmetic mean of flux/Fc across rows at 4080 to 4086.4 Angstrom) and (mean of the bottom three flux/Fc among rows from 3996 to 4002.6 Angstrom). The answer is 1.51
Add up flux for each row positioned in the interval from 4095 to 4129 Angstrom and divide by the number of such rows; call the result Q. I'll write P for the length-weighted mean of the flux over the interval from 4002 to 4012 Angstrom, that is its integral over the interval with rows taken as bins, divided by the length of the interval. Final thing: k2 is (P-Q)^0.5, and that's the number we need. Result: 0.7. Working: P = 20.0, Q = 19.5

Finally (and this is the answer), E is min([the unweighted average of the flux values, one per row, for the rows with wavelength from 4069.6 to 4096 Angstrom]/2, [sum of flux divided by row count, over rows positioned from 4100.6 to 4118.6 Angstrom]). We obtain 10.9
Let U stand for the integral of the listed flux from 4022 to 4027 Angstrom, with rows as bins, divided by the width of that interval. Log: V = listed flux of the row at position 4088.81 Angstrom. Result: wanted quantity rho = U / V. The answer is 0.80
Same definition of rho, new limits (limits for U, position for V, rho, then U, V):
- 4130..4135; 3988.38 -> 0.86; 19.0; 22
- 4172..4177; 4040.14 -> 0.83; 17.7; 21.4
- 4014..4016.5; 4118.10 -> 1.10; 22.4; 20.3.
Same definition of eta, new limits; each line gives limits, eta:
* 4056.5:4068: 4057.85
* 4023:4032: 4023.43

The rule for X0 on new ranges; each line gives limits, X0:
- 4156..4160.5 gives 4158.12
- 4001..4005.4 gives 4004.02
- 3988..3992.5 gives 3989.30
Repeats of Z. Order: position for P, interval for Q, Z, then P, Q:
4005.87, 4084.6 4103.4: -3.34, 22.5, 21.0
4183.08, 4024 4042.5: -3.25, 20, 19.9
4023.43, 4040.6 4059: -3.26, 20.3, 20.0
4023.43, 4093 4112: -3.24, 20.3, 19.4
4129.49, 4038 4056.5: -3.24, 19.4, 20.1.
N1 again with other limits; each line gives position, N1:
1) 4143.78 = 17.1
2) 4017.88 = 22.3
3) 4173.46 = 16.4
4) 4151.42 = 20.4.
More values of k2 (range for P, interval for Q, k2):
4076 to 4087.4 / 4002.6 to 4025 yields 1.1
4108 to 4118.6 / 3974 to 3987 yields 2.0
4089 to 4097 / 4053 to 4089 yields 1.5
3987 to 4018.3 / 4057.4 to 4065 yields 1.3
